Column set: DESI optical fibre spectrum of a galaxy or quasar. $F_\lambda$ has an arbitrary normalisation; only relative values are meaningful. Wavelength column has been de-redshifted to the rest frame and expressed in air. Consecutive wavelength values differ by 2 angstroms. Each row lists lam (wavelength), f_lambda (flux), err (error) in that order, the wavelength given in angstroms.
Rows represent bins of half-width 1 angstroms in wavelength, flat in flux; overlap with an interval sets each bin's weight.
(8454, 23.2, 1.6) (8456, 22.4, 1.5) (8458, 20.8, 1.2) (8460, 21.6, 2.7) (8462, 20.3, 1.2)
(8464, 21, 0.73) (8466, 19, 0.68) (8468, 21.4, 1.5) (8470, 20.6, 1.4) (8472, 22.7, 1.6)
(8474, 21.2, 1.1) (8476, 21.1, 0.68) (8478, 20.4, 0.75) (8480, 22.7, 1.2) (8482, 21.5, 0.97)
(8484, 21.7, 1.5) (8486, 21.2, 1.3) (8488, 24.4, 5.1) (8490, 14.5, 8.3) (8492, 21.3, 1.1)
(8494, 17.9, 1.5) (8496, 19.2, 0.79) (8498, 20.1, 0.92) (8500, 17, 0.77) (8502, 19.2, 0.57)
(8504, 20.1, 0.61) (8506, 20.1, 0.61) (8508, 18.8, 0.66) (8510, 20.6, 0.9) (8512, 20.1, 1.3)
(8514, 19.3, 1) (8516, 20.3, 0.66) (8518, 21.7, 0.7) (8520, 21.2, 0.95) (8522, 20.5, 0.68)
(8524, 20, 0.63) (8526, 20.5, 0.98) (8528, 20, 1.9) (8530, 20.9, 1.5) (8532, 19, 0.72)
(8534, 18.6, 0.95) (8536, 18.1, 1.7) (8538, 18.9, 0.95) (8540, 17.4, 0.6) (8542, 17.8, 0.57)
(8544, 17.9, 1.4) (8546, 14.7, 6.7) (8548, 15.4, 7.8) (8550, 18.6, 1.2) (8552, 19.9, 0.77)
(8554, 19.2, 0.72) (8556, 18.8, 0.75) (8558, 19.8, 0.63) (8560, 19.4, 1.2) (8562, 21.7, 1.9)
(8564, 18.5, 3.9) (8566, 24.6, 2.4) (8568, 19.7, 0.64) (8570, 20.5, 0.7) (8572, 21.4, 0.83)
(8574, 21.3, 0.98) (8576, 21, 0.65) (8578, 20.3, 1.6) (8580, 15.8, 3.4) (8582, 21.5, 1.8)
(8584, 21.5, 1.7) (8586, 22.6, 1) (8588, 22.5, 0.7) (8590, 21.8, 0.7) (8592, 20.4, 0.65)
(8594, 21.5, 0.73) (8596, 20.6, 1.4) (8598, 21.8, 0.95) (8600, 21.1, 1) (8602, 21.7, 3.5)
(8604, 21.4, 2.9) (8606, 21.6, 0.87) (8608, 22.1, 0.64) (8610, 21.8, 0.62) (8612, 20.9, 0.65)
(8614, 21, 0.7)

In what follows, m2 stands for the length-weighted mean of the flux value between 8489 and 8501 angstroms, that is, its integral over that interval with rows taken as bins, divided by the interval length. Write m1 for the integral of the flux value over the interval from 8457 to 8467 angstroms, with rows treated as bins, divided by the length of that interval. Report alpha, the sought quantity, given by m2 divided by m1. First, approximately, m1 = 20.5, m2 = 18.3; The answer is 0.89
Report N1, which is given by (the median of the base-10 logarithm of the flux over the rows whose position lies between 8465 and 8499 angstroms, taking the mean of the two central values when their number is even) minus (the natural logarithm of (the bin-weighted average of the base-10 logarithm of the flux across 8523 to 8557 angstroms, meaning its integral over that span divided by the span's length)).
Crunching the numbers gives 1.09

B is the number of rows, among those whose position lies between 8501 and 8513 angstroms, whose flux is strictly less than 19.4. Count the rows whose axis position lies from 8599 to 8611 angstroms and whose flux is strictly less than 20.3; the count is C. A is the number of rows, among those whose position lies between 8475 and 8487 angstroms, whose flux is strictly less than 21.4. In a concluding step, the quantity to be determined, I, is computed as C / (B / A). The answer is 0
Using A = 3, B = 2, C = 0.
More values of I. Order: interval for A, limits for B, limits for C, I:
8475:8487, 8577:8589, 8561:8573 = 6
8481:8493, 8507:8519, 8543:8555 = 9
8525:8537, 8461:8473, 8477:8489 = 0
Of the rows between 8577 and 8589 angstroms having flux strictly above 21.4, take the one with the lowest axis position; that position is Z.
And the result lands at 8582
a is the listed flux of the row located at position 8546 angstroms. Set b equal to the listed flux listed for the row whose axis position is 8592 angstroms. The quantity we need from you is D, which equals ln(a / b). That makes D -0.33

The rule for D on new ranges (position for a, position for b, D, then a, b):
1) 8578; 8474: -0.04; 20.3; 21.2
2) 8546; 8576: -0.36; 14.7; 21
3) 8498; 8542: 0.12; 20.1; 17.8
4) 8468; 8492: 0.00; 21.4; 21.3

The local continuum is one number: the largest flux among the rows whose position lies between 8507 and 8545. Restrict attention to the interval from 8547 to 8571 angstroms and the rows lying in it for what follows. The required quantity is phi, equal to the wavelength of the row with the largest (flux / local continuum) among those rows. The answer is 8566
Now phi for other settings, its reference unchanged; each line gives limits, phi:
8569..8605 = 8586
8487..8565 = 8488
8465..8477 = 8472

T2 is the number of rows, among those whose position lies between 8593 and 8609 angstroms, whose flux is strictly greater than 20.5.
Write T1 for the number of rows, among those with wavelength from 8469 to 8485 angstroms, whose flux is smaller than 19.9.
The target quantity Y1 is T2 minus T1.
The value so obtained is 8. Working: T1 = 0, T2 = 8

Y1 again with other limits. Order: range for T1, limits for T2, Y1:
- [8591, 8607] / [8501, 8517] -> 1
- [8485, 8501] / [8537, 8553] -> -4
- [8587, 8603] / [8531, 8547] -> 0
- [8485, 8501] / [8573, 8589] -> 2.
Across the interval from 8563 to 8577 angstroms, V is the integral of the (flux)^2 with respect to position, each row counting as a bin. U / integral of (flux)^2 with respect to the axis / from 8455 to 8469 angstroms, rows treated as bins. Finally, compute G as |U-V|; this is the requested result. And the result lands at 71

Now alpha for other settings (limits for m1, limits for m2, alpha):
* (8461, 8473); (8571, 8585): 0.98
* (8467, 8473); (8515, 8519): 0.97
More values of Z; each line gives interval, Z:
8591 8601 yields 8594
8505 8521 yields 8518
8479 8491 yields 8480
